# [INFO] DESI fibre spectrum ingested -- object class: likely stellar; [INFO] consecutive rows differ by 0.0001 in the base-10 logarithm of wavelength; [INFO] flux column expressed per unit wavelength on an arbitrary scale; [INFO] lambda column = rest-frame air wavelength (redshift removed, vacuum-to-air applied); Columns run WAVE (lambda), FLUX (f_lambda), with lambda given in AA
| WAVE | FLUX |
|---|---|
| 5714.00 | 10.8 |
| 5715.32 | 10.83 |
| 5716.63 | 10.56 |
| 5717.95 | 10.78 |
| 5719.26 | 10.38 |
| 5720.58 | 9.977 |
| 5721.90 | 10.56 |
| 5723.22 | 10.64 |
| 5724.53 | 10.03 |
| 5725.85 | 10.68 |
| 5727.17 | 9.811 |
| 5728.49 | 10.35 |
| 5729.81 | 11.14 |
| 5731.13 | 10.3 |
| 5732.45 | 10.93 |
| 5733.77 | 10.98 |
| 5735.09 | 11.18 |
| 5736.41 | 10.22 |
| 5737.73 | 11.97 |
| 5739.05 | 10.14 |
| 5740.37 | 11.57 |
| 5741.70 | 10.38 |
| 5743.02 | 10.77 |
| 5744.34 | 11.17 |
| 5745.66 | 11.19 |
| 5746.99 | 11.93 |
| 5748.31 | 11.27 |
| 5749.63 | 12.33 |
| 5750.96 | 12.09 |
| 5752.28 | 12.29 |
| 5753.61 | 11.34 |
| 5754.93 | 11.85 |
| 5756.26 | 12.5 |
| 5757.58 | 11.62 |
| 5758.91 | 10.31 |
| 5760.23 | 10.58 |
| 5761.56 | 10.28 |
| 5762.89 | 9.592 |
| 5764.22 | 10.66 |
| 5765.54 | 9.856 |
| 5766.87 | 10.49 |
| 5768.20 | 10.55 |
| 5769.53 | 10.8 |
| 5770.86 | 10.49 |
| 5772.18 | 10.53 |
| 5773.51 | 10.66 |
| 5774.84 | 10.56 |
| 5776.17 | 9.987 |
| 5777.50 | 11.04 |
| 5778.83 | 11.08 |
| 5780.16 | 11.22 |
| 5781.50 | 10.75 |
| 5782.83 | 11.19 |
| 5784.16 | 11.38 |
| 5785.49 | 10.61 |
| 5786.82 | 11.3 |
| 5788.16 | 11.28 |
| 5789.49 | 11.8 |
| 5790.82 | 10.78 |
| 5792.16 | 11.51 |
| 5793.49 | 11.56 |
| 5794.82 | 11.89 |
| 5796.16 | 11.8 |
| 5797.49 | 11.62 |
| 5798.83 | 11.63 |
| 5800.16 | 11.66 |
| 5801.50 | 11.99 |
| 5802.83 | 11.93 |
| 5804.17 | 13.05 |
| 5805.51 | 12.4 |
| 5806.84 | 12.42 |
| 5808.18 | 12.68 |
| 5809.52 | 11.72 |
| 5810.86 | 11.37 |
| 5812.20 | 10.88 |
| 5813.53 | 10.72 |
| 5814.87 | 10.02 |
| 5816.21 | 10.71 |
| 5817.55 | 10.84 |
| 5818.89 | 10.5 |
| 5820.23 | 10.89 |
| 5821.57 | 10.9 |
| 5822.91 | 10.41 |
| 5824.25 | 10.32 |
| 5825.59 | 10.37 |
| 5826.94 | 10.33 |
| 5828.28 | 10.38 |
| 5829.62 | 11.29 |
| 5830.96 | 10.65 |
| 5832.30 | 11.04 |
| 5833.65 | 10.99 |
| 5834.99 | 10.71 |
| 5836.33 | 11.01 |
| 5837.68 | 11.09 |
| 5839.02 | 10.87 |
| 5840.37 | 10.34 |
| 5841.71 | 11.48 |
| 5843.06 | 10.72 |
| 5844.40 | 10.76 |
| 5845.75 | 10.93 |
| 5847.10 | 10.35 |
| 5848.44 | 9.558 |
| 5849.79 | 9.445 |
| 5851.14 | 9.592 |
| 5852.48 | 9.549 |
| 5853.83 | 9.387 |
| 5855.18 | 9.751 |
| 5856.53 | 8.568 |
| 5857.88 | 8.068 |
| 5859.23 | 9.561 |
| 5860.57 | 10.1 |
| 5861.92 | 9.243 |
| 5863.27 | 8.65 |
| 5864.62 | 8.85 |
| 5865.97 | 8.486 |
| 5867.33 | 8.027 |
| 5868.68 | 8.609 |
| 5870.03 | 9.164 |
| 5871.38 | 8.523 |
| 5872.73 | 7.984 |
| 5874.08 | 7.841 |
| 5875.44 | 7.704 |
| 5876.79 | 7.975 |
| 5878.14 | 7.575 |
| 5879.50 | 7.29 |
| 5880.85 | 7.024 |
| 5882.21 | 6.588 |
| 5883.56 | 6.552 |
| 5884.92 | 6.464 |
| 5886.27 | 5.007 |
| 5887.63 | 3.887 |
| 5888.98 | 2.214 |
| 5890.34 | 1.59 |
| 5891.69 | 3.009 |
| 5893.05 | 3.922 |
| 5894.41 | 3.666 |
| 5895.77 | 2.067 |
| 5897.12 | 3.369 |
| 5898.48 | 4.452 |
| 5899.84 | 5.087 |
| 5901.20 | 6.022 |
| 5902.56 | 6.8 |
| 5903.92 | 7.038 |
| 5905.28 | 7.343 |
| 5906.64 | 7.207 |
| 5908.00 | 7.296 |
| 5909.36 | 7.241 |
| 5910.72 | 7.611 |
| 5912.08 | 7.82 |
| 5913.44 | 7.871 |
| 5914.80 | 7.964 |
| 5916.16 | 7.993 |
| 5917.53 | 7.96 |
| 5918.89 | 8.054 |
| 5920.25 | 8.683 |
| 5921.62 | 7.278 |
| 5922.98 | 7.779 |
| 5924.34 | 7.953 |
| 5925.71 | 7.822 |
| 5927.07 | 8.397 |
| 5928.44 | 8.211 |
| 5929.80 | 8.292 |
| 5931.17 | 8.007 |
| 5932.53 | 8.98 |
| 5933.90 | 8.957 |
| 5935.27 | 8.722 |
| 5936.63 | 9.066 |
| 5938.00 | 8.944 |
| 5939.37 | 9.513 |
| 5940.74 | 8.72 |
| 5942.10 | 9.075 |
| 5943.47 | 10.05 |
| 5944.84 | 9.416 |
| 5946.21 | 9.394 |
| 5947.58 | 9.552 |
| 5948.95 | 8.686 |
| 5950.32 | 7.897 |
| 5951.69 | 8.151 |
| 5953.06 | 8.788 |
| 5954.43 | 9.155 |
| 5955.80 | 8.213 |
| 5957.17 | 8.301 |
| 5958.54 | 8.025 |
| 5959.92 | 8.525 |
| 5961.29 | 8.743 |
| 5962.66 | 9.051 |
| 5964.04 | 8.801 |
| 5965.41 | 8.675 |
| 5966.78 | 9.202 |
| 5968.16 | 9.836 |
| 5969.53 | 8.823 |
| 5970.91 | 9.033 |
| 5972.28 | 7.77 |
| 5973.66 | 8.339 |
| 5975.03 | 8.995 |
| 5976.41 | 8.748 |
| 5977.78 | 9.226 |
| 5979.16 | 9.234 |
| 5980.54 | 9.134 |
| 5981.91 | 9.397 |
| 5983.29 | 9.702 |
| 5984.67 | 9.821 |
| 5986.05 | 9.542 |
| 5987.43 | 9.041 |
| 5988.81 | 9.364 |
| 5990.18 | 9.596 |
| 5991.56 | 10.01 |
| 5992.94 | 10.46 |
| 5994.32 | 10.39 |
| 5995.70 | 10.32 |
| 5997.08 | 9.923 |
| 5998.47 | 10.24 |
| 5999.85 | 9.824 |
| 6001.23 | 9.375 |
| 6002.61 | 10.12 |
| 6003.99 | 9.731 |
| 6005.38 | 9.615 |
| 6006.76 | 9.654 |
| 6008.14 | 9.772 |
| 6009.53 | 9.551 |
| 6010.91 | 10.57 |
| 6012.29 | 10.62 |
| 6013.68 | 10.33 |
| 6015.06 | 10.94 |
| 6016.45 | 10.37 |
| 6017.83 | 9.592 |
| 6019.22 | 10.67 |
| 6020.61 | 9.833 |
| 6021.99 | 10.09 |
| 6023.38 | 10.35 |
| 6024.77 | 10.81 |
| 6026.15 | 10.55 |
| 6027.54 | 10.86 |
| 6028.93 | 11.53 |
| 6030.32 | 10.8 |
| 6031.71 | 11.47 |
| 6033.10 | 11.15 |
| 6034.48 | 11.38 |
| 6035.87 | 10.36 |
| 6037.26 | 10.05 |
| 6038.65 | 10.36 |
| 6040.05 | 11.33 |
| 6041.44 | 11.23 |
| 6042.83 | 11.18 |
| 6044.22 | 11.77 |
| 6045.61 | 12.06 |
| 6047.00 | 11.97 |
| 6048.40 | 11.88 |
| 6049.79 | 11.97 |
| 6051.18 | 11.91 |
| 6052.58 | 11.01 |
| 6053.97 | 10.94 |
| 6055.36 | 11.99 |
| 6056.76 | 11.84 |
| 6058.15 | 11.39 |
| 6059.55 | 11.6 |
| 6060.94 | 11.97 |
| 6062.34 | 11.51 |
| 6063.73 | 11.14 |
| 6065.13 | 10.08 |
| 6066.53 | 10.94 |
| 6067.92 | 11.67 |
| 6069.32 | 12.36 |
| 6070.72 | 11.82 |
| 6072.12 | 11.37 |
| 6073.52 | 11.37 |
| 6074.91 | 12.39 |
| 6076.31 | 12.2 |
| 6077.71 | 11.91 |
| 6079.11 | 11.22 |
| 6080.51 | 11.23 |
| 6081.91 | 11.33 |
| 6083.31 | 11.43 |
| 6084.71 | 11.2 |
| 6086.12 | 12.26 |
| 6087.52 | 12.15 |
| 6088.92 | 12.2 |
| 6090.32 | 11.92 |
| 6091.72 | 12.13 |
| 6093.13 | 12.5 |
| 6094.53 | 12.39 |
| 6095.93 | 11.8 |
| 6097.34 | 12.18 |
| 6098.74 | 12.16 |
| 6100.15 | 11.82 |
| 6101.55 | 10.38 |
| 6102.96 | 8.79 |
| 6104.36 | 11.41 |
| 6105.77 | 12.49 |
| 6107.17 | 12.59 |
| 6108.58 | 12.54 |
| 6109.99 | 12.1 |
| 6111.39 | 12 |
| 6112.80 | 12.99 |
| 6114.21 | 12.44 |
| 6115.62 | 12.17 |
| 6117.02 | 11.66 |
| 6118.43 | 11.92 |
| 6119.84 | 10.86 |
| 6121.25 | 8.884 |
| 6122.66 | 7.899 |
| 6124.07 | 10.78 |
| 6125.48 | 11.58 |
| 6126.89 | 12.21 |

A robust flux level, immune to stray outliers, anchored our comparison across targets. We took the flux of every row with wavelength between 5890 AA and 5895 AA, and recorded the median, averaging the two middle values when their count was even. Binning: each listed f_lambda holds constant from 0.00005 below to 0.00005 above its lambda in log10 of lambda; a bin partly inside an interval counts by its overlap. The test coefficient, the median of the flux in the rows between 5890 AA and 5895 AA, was 3.3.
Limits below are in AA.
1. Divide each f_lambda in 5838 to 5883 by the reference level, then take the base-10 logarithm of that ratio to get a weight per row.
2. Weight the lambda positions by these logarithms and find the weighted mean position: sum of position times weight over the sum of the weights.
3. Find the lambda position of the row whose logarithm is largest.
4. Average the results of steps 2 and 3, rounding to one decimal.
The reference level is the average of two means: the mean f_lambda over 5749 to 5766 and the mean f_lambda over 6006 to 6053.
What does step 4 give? 5855.1 AA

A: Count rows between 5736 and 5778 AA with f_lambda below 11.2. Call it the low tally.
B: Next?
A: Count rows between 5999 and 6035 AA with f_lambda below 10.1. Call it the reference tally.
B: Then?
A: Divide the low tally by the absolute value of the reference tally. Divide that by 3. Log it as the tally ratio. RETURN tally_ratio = 0.7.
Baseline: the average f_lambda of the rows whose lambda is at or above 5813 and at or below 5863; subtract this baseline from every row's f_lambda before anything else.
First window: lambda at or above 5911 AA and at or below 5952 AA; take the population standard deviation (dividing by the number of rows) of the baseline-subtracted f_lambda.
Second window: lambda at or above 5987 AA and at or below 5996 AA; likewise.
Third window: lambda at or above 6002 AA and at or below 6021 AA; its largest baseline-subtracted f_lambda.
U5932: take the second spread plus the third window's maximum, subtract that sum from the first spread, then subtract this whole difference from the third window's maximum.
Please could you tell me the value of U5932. 1.1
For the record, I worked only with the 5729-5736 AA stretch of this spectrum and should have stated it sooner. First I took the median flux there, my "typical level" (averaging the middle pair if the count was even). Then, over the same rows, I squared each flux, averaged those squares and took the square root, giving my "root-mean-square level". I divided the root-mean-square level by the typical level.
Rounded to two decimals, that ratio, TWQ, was 0.99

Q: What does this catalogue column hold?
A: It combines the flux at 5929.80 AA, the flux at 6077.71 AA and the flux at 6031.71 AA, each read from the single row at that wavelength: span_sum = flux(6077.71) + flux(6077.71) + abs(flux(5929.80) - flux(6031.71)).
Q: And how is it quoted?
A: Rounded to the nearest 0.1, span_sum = 27.0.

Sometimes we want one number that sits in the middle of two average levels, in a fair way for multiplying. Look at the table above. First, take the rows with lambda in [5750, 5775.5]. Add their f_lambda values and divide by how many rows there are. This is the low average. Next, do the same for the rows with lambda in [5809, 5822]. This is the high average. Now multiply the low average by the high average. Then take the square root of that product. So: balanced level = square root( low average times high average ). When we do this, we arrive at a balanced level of 10.9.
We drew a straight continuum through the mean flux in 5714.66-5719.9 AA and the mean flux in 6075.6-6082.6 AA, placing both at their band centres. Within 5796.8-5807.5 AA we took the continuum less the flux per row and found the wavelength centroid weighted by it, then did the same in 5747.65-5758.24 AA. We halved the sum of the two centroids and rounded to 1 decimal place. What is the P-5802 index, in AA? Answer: 5778.1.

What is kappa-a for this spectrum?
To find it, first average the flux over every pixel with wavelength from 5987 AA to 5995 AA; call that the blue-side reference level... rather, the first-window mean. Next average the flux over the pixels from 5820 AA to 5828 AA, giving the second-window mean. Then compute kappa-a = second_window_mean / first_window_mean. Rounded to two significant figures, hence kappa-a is 1.1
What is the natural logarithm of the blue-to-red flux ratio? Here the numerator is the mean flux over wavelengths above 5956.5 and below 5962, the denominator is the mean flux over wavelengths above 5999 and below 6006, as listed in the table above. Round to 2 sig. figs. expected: -0.15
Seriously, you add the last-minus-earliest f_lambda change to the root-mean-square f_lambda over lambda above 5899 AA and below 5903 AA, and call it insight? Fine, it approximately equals 7.7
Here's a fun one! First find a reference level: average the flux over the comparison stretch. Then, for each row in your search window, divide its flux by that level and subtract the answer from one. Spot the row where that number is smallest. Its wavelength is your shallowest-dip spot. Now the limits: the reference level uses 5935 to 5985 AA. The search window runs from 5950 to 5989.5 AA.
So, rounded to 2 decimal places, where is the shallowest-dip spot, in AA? 5968.16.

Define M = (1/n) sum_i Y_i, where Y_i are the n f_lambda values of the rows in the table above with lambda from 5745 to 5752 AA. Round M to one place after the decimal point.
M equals 11.8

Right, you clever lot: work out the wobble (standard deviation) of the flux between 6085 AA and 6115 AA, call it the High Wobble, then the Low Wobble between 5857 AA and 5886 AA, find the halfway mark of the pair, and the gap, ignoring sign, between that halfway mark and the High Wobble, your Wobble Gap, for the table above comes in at 0.0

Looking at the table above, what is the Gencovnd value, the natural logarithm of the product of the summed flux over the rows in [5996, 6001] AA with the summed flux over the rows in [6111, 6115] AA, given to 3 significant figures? 7.02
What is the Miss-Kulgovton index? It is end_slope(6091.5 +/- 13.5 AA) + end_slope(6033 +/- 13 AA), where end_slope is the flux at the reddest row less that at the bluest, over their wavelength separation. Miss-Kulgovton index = 0.10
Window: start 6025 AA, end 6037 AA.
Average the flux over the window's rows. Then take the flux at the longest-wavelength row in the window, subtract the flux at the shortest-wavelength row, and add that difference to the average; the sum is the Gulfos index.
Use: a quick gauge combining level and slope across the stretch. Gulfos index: 10.8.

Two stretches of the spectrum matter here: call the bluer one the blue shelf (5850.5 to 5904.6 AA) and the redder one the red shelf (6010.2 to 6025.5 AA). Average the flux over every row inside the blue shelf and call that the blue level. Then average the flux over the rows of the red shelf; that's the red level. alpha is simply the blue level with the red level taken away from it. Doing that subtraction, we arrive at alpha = -3.5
